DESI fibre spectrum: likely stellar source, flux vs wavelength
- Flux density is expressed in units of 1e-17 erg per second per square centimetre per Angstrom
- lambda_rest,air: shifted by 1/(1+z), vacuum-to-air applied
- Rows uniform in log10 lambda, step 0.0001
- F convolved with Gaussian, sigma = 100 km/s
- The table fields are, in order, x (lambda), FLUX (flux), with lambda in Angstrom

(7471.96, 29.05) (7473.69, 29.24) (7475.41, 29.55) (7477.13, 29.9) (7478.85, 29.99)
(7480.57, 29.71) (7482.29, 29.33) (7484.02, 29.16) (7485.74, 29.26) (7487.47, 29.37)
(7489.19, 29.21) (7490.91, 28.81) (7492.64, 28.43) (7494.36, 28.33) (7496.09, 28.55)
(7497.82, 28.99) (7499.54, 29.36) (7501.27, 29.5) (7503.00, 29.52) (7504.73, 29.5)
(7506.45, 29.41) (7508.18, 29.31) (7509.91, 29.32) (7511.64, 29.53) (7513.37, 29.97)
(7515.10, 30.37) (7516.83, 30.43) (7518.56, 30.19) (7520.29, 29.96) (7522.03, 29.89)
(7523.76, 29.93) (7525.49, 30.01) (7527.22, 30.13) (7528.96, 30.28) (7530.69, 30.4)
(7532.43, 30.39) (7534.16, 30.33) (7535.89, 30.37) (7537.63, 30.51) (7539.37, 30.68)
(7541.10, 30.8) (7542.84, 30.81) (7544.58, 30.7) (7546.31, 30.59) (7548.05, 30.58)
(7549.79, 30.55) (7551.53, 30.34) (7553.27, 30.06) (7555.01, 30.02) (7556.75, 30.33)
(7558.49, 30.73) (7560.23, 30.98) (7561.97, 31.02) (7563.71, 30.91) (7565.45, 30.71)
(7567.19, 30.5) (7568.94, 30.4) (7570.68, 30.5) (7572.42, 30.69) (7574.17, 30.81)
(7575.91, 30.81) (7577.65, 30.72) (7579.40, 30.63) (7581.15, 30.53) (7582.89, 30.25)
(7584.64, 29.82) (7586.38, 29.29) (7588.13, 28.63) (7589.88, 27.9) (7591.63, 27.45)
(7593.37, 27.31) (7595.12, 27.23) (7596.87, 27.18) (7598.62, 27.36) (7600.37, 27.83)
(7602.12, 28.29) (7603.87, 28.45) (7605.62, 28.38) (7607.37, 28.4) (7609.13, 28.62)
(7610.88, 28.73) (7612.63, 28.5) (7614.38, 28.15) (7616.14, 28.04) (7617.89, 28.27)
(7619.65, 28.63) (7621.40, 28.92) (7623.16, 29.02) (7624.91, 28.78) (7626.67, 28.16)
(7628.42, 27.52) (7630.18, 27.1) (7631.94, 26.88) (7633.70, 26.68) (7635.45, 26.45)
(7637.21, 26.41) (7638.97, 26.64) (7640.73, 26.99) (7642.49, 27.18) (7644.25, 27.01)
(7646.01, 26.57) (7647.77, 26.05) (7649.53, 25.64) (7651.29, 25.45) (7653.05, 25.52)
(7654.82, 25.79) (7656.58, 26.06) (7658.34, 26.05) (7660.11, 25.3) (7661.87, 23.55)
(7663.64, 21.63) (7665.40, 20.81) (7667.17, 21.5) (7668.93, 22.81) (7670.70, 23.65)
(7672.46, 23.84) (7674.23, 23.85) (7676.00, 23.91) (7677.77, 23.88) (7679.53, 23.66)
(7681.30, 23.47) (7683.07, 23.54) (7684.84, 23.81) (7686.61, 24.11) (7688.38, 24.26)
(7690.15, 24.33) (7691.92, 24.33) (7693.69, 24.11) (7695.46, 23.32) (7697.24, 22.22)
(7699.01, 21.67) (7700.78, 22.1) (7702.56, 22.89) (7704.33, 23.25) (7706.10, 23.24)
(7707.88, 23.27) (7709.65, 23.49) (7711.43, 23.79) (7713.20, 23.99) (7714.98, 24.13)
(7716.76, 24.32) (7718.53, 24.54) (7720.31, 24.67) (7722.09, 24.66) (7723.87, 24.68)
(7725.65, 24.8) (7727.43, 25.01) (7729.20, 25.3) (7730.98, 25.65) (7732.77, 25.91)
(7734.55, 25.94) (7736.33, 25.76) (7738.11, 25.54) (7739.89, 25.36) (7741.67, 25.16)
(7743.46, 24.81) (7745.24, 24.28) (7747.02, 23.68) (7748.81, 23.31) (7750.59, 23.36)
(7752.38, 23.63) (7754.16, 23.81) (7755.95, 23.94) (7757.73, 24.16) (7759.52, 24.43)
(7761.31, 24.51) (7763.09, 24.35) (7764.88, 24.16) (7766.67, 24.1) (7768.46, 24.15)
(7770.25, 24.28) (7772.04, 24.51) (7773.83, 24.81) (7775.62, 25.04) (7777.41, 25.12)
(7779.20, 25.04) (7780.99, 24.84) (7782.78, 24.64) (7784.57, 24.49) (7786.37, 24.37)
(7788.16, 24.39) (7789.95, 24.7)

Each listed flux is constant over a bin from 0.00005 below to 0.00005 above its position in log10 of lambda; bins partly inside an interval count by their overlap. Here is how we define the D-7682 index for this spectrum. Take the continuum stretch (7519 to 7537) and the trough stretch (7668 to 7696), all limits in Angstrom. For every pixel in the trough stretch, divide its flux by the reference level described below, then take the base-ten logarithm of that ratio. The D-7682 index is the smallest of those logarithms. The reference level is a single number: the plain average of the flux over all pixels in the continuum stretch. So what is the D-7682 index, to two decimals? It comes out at -0.12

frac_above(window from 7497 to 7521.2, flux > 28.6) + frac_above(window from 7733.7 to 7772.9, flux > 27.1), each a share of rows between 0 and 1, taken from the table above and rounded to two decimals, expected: 1.00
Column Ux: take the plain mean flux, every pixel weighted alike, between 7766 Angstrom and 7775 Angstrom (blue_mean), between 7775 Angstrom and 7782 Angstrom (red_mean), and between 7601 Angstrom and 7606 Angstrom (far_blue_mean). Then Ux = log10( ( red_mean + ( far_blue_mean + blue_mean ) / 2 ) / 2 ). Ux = 1.41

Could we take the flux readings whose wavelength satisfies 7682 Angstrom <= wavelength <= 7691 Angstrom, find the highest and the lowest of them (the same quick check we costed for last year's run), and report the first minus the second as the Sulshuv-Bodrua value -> 0.8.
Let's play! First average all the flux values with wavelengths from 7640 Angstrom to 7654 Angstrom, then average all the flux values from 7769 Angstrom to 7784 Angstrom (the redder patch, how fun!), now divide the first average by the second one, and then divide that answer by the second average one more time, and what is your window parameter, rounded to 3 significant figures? 0.0428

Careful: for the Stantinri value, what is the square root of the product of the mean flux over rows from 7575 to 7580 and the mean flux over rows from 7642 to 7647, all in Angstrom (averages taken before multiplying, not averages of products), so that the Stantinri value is 29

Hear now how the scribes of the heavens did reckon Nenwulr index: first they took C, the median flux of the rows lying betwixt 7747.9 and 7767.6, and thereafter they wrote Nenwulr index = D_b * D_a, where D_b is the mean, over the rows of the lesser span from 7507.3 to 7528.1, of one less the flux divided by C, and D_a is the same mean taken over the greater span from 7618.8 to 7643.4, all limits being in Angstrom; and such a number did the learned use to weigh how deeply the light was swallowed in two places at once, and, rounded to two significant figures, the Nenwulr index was 0.034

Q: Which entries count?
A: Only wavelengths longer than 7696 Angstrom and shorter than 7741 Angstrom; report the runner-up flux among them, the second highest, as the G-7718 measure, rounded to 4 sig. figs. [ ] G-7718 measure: 25.91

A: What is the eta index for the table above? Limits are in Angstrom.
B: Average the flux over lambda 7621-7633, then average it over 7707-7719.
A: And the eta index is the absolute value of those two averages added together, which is 52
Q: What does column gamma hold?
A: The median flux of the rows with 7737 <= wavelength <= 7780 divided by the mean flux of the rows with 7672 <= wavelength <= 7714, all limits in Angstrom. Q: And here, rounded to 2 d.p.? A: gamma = 1.03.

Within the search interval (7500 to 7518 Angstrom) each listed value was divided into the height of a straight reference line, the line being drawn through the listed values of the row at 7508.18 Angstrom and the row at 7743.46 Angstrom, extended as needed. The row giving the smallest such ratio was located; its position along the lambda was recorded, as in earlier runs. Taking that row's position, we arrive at 7516.83 Angstrom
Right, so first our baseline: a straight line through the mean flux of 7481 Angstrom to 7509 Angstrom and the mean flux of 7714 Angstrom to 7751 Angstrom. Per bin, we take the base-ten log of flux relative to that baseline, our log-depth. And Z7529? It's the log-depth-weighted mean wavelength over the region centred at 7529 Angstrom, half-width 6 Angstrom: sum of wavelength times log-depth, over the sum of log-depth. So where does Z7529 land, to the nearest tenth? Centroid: 7529.4 Angstrom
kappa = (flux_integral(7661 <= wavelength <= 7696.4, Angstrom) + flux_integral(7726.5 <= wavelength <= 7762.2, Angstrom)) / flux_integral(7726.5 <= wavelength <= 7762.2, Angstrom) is 1.941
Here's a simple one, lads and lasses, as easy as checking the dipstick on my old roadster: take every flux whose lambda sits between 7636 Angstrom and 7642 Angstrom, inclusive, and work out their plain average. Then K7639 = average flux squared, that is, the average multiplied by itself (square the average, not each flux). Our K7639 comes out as 712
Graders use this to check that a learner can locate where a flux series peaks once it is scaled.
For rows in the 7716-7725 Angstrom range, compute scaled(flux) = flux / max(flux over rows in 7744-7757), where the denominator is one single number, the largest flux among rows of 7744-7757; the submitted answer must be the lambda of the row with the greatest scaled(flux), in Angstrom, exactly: 7723.87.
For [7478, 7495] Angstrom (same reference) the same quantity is 7478.85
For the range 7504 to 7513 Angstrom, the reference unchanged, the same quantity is 7511.64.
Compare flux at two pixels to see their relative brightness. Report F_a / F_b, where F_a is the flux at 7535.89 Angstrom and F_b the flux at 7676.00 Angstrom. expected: 1.27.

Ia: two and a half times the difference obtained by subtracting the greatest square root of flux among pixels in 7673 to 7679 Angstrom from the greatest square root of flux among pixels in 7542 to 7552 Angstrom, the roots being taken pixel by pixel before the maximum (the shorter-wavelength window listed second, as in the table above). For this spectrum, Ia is 1.7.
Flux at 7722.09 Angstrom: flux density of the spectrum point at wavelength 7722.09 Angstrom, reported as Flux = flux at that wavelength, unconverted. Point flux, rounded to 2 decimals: 24.66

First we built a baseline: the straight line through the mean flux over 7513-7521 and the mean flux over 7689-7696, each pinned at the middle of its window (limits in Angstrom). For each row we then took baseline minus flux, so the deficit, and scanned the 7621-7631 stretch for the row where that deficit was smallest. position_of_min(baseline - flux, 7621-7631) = 7623.16 Angstrom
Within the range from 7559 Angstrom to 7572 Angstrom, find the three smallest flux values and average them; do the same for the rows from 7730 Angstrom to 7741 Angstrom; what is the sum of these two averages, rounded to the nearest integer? 56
